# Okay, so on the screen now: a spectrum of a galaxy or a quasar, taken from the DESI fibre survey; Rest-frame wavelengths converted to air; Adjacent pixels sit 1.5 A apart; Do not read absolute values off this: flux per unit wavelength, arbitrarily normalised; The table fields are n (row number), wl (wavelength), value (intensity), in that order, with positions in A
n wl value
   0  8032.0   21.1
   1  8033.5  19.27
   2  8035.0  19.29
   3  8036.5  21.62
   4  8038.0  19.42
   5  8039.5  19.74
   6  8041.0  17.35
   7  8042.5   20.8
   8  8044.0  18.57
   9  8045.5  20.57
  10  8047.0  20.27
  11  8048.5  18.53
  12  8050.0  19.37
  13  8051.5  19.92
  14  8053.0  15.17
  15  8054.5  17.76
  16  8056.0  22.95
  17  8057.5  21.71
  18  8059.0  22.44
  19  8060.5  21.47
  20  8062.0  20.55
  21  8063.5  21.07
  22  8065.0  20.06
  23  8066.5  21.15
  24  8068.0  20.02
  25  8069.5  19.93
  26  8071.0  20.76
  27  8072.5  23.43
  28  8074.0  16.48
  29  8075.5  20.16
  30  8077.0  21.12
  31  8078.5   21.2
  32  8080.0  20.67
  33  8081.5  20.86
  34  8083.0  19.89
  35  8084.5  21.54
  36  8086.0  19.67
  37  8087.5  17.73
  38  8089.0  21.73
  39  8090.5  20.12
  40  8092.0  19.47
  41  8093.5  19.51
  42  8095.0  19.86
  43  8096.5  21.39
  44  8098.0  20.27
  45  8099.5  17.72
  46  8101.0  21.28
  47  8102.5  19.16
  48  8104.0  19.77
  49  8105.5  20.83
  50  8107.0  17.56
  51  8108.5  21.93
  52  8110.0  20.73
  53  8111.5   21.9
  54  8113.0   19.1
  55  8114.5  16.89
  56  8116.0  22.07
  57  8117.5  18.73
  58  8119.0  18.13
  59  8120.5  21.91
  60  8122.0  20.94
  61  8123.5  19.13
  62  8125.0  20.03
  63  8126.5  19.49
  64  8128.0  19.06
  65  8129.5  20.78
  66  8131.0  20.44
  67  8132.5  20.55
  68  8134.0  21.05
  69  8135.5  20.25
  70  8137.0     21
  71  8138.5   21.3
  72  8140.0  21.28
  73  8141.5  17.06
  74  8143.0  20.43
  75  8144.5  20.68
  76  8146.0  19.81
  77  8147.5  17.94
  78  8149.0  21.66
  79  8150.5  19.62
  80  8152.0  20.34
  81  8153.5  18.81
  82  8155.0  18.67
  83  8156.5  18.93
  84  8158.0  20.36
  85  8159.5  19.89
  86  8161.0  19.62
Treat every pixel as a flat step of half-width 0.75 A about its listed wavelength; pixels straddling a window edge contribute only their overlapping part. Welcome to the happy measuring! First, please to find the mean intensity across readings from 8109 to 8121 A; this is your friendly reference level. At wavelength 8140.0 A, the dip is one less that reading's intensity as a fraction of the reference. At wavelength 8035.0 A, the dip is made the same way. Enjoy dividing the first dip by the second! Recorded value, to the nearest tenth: -2.1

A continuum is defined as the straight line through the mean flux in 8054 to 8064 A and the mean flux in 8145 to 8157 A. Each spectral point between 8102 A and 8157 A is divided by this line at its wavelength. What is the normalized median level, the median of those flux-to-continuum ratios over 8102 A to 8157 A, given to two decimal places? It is 1.02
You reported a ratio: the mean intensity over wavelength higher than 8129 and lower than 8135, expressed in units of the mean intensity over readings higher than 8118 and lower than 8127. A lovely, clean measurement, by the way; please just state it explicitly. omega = 1.038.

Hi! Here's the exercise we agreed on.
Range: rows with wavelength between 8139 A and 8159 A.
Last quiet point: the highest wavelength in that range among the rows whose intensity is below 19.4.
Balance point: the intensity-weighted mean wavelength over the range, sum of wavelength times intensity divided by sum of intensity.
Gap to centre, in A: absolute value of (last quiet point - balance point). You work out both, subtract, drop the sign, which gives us 7.5 A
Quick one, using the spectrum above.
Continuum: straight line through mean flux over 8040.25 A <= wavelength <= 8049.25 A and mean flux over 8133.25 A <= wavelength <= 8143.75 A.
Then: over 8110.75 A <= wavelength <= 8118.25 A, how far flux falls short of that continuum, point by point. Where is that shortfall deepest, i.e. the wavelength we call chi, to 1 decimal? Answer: 8114.5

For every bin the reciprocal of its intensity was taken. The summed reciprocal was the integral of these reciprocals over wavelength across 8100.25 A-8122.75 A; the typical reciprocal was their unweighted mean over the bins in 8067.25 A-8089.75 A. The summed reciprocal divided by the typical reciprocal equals 22.8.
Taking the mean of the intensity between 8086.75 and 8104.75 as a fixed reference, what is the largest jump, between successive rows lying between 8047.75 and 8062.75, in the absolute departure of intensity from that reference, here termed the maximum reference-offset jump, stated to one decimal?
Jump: 4.6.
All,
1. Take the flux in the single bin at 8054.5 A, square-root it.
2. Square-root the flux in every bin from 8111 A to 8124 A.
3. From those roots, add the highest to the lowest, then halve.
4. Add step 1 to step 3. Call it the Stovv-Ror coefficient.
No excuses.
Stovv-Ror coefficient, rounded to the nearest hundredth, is 8.62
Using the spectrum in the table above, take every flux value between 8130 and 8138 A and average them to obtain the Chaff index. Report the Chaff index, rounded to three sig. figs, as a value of 20.7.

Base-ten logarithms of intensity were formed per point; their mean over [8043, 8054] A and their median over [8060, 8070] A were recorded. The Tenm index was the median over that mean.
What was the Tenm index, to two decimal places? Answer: 1.03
